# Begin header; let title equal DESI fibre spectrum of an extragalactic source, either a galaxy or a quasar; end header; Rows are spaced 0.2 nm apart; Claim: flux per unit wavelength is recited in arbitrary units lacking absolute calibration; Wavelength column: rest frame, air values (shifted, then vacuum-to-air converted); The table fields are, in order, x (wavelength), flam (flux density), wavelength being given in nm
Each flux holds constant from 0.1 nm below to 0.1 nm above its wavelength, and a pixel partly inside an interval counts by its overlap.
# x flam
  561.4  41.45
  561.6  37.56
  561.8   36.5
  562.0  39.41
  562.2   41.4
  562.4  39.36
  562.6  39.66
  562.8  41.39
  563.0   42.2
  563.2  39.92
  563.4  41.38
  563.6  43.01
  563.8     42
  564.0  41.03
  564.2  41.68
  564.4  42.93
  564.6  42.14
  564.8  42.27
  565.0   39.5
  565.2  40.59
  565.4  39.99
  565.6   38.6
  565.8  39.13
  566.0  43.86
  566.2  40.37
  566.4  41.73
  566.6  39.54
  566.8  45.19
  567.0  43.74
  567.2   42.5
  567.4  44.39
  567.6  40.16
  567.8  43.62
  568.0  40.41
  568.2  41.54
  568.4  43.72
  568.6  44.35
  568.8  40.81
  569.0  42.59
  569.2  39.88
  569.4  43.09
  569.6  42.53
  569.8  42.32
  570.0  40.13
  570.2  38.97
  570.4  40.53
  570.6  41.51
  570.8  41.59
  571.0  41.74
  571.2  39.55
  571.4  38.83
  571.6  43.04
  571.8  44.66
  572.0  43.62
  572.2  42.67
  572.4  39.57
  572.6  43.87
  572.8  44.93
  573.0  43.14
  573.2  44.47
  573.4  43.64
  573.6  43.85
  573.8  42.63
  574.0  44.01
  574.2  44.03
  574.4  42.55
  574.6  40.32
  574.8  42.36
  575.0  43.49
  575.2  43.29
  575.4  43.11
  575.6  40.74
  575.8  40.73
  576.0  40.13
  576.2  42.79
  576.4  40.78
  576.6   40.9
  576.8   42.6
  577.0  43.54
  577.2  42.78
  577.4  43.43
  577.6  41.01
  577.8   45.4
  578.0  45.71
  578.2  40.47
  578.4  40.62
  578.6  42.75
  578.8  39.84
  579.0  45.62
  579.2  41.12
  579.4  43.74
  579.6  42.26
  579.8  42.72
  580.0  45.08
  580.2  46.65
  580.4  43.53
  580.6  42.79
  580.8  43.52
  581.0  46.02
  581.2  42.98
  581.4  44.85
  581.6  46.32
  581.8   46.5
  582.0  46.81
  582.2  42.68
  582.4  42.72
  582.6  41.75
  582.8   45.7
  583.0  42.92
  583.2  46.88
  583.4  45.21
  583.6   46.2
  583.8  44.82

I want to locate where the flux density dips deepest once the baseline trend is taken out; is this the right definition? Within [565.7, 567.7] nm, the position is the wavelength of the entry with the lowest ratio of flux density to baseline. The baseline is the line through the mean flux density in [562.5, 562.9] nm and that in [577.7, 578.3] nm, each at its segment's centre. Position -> 565.8 nm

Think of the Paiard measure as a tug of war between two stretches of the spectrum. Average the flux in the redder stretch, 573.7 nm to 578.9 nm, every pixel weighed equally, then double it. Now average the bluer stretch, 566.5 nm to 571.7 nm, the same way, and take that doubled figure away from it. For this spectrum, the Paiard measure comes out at -42.8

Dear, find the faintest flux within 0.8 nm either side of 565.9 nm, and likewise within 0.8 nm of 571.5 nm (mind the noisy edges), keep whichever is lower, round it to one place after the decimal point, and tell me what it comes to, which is 38.6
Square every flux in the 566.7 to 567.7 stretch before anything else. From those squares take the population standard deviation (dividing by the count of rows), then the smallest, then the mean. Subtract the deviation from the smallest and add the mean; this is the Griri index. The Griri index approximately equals 3332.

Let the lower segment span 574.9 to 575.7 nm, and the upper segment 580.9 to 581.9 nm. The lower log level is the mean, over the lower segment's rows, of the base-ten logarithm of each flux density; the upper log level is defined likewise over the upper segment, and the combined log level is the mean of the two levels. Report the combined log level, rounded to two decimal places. 1.64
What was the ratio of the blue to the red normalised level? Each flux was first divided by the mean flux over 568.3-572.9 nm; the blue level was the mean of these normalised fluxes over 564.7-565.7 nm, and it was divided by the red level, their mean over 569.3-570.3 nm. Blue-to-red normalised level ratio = 0.97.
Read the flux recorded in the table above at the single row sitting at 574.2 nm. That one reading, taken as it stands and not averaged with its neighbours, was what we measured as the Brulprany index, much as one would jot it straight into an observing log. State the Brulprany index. 44.03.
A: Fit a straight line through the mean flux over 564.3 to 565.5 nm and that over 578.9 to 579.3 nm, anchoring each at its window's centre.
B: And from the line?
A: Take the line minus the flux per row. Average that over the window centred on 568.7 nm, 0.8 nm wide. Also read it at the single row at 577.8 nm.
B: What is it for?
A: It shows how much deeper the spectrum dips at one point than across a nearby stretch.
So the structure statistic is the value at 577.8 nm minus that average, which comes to -1.2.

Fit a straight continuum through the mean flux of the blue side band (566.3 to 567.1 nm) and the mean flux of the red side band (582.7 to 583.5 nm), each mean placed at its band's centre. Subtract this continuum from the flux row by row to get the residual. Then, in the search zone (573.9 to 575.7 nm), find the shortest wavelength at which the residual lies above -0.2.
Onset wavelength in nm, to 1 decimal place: 574.0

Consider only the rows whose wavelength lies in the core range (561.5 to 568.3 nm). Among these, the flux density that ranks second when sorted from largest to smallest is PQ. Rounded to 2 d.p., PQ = 44.39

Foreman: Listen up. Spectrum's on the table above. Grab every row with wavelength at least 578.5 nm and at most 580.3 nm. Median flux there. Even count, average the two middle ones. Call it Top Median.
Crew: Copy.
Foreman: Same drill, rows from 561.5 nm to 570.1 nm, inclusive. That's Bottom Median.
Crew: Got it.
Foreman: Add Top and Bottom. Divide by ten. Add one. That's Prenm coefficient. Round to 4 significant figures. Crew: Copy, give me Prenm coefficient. 9.415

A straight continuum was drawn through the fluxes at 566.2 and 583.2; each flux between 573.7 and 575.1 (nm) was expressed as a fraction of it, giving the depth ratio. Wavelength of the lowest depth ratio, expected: 574.6 nm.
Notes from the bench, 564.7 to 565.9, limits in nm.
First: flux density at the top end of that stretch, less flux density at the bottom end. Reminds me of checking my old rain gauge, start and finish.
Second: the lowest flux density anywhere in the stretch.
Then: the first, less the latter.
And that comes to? -41.7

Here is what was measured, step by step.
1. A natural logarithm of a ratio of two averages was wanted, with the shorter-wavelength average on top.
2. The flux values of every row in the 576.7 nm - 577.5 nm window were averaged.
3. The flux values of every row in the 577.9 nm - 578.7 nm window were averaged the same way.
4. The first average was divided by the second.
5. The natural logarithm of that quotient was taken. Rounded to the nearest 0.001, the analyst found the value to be 0.016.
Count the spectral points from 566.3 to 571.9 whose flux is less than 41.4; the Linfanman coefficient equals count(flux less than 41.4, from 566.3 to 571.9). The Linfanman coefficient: 10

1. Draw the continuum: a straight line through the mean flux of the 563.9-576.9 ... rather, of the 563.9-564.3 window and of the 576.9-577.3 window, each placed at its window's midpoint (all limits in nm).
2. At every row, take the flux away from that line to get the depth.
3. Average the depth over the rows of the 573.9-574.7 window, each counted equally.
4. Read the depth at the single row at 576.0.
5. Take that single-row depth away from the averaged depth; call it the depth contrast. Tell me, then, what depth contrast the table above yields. -2.8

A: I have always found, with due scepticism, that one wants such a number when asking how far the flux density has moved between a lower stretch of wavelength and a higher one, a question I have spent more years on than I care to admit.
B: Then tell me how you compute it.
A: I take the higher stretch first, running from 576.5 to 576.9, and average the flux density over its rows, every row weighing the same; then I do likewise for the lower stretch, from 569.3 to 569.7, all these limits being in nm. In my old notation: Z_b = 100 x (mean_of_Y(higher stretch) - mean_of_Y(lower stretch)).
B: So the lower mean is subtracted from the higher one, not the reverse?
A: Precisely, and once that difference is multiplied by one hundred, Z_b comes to -106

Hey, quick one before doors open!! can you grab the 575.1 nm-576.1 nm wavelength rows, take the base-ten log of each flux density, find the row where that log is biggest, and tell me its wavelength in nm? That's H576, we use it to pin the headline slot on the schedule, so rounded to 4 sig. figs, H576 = 575.2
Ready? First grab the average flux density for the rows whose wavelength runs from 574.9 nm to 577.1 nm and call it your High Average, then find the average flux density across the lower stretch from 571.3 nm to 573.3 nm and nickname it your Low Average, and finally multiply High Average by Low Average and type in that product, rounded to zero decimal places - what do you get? 1801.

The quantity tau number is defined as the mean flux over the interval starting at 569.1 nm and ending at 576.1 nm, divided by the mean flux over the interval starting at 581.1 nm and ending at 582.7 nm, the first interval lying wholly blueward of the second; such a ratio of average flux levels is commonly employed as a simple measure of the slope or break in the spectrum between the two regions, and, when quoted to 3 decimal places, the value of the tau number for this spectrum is 0.951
